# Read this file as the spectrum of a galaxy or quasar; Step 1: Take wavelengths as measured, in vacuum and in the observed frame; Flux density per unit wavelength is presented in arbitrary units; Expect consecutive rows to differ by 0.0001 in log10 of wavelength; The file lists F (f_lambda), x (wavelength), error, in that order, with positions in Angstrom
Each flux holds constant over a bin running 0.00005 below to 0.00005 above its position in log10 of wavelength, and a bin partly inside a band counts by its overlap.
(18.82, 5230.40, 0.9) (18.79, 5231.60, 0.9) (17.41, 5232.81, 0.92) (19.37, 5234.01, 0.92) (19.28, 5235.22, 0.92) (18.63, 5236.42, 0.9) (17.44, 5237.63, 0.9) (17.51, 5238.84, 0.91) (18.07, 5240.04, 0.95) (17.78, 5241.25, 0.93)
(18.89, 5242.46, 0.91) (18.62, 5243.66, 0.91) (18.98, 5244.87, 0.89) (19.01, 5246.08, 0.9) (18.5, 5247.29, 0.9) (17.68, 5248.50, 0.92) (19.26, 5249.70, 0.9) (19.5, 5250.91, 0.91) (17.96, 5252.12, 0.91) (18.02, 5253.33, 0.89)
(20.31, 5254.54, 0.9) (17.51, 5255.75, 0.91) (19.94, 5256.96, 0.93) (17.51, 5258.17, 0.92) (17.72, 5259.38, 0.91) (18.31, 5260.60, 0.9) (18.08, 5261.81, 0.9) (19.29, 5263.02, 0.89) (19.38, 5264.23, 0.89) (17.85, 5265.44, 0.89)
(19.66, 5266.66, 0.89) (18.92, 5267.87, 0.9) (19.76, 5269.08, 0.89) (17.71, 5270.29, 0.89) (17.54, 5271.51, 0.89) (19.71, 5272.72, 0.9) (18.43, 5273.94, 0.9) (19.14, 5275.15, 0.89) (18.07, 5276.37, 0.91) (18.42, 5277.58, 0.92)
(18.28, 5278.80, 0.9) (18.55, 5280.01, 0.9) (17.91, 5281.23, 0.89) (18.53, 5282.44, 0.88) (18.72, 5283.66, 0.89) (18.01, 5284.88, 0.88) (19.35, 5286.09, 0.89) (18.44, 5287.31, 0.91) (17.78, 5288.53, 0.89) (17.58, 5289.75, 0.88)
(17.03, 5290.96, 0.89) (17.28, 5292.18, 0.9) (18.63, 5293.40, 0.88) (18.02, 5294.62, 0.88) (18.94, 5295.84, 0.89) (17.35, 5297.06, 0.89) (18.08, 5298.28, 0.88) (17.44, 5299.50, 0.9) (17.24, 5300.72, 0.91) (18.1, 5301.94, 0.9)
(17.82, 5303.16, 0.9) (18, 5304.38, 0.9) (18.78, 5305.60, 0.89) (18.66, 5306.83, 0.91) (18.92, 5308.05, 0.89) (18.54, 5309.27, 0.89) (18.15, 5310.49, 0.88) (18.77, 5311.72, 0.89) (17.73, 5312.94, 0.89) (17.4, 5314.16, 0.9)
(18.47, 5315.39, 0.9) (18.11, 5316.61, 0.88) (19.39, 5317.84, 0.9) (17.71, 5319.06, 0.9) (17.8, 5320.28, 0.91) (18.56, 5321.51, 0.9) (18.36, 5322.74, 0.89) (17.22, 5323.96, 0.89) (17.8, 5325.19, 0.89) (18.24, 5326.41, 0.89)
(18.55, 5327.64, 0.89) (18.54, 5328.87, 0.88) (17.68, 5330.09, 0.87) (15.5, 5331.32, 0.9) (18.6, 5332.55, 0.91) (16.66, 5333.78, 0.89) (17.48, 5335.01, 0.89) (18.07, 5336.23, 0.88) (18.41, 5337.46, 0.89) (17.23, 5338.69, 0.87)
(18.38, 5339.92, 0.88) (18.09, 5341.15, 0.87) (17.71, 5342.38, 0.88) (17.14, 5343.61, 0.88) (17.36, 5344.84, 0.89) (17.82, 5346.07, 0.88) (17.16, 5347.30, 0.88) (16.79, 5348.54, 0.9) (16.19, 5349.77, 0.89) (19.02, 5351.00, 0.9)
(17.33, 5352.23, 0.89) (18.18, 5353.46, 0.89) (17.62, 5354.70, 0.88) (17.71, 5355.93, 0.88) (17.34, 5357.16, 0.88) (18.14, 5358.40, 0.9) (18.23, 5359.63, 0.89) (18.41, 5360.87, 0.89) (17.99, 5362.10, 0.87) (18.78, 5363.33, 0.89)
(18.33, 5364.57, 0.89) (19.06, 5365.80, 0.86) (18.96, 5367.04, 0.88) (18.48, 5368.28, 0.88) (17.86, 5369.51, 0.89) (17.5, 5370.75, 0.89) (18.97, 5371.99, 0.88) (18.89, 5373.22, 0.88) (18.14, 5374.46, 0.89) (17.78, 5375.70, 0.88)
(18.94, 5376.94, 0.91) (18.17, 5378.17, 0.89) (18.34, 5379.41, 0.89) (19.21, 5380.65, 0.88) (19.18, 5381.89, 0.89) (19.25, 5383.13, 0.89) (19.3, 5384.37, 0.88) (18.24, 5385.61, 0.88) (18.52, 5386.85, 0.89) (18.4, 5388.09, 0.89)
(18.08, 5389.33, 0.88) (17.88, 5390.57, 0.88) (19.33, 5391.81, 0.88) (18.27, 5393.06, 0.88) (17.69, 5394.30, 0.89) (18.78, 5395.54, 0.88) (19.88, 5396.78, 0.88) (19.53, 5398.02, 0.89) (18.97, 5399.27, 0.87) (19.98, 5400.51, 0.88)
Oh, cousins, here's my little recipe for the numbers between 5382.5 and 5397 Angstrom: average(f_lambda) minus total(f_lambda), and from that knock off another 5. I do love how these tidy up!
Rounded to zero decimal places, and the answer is -210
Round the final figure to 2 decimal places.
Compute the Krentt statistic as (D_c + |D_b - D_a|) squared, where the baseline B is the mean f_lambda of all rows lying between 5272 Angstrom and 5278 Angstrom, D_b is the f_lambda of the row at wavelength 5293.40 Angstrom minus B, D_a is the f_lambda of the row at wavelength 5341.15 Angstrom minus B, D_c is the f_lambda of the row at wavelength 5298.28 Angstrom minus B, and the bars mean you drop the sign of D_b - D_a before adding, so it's 0.02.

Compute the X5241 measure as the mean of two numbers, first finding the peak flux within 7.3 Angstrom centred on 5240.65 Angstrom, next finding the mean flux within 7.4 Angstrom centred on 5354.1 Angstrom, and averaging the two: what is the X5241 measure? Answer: 18.4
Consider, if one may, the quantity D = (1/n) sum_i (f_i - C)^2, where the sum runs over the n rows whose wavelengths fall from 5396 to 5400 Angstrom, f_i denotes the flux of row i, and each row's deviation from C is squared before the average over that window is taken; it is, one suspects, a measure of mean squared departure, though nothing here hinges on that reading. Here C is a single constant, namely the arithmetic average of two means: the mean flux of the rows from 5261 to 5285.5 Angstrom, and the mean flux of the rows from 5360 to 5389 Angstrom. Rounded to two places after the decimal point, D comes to 0.92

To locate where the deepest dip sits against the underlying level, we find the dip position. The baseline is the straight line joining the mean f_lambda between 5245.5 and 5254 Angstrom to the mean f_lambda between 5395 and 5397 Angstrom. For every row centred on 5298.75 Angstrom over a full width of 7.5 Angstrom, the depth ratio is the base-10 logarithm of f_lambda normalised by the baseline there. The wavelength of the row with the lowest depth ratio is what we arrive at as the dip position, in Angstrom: 5300.72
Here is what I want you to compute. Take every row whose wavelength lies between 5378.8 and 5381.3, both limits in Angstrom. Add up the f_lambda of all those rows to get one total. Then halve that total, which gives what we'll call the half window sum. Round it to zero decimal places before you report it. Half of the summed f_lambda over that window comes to 19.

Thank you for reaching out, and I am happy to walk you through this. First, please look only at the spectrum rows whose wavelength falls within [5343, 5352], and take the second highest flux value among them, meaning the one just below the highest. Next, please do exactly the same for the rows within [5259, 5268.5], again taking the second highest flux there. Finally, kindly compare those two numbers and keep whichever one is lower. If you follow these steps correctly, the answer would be 17.8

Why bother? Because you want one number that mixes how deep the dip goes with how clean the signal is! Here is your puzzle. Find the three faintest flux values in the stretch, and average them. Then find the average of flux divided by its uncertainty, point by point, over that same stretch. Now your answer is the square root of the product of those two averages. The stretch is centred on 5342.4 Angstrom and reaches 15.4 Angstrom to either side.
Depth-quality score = 17.9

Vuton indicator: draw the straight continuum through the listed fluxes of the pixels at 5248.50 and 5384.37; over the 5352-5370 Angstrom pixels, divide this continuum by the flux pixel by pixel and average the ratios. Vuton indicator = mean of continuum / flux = 1.05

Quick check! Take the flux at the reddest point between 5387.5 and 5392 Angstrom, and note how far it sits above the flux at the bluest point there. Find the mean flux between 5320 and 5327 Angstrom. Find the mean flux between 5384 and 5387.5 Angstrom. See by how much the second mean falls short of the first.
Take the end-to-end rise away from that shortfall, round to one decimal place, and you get -1.6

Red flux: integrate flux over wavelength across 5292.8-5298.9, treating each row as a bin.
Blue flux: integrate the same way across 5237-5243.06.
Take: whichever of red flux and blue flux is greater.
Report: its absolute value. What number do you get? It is 111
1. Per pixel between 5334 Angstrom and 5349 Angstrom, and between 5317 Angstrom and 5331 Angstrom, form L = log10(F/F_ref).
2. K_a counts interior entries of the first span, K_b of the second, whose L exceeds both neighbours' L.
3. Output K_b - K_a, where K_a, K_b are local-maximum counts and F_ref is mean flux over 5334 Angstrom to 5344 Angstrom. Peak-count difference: -1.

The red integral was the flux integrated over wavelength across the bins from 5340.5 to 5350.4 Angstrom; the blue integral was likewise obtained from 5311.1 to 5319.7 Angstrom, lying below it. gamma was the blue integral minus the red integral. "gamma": -14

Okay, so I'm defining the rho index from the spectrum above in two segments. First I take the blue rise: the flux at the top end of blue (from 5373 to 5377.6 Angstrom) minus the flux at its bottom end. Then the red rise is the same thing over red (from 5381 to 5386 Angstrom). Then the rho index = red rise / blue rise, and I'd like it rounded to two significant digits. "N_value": -19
